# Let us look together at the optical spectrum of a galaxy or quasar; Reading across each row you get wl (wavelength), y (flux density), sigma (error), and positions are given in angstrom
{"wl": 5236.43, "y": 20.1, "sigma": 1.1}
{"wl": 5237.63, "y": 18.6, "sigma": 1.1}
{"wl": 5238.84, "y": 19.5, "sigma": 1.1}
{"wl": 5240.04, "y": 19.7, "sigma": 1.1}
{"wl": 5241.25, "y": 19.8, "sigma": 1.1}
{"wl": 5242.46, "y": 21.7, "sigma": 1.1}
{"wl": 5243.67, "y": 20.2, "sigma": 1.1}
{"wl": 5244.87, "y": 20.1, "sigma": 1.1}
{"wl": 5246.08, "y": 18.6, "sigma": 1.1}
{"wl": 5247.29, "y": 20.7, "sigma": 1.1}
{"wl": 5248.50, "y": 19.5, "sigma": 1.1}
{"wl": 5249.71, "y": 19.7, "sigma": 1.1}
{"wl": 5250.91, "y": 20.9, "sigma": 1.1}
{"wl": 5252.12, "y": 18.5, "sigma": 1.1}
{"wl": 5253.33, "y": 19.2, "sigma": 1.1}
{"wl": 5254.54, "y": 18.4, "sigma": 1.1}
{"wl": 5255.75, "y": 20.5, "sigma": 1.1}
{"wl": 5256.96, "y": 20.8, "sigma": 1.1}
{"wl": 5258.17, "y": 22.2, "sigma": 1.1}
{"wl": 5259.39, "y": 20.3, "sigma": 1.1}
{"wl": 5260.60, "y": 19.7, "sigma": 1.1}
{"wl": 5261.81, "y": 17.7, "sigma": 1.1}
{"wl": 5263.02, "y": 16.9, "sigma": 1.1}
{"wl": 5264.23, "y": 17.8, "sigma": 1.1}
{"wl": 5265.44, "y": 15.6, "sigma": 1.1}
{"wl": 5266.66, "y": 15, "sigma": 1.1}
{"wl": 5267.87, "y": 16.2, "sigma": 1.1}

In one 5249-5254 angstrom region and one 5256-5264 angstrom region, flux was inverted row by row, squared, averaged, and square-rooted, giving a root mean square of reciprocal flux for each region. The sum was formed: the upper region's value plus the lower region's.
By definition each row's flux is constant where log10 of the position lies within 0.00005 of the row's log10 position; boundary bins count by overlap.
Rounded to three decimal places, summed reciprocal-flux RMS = 0.103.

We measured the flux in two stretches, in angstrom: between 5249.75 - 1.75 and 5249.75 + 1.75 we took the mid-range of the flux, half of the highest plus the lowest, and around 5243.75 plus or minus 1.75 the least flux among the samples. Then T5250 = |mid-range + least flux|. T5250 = 40.3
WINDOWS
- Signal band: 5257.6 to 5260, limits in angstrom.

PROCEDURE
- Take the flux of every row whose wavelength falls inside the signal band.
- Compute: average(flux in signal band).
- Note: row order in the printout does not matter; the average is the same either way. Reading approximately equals 21.2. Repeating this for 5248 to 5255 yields 19.4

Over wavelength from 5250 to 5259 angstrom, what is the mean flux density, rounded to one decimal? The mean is 20.1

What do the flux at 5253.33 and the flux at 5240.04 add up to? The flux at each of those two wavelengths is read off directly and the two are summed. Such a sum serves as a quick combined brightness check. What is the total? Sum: 38.9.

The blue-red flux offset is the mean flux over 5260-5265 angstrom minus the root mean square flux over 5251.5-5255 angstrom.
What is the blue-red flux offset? -0.7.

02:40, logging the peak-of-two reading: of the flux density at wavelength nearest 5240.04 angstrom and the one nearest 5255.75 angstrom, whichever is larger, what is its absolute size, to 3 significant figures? 20.5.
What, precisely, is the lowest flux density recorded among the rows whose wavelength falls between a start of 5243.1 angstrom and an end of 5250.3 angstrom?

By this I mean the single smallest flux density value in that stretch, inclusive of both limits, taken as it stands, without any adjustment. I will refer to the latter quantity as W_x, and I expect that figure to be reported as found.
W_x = 18.6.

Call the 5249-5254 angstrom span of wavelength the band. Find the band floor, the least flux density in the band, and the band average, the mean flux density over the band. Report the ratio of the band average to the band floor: 1.06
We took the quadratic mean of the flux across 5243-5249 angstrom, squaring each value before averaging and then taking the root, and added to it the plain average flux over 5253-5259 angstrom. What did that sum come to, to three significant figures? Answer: 40.1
